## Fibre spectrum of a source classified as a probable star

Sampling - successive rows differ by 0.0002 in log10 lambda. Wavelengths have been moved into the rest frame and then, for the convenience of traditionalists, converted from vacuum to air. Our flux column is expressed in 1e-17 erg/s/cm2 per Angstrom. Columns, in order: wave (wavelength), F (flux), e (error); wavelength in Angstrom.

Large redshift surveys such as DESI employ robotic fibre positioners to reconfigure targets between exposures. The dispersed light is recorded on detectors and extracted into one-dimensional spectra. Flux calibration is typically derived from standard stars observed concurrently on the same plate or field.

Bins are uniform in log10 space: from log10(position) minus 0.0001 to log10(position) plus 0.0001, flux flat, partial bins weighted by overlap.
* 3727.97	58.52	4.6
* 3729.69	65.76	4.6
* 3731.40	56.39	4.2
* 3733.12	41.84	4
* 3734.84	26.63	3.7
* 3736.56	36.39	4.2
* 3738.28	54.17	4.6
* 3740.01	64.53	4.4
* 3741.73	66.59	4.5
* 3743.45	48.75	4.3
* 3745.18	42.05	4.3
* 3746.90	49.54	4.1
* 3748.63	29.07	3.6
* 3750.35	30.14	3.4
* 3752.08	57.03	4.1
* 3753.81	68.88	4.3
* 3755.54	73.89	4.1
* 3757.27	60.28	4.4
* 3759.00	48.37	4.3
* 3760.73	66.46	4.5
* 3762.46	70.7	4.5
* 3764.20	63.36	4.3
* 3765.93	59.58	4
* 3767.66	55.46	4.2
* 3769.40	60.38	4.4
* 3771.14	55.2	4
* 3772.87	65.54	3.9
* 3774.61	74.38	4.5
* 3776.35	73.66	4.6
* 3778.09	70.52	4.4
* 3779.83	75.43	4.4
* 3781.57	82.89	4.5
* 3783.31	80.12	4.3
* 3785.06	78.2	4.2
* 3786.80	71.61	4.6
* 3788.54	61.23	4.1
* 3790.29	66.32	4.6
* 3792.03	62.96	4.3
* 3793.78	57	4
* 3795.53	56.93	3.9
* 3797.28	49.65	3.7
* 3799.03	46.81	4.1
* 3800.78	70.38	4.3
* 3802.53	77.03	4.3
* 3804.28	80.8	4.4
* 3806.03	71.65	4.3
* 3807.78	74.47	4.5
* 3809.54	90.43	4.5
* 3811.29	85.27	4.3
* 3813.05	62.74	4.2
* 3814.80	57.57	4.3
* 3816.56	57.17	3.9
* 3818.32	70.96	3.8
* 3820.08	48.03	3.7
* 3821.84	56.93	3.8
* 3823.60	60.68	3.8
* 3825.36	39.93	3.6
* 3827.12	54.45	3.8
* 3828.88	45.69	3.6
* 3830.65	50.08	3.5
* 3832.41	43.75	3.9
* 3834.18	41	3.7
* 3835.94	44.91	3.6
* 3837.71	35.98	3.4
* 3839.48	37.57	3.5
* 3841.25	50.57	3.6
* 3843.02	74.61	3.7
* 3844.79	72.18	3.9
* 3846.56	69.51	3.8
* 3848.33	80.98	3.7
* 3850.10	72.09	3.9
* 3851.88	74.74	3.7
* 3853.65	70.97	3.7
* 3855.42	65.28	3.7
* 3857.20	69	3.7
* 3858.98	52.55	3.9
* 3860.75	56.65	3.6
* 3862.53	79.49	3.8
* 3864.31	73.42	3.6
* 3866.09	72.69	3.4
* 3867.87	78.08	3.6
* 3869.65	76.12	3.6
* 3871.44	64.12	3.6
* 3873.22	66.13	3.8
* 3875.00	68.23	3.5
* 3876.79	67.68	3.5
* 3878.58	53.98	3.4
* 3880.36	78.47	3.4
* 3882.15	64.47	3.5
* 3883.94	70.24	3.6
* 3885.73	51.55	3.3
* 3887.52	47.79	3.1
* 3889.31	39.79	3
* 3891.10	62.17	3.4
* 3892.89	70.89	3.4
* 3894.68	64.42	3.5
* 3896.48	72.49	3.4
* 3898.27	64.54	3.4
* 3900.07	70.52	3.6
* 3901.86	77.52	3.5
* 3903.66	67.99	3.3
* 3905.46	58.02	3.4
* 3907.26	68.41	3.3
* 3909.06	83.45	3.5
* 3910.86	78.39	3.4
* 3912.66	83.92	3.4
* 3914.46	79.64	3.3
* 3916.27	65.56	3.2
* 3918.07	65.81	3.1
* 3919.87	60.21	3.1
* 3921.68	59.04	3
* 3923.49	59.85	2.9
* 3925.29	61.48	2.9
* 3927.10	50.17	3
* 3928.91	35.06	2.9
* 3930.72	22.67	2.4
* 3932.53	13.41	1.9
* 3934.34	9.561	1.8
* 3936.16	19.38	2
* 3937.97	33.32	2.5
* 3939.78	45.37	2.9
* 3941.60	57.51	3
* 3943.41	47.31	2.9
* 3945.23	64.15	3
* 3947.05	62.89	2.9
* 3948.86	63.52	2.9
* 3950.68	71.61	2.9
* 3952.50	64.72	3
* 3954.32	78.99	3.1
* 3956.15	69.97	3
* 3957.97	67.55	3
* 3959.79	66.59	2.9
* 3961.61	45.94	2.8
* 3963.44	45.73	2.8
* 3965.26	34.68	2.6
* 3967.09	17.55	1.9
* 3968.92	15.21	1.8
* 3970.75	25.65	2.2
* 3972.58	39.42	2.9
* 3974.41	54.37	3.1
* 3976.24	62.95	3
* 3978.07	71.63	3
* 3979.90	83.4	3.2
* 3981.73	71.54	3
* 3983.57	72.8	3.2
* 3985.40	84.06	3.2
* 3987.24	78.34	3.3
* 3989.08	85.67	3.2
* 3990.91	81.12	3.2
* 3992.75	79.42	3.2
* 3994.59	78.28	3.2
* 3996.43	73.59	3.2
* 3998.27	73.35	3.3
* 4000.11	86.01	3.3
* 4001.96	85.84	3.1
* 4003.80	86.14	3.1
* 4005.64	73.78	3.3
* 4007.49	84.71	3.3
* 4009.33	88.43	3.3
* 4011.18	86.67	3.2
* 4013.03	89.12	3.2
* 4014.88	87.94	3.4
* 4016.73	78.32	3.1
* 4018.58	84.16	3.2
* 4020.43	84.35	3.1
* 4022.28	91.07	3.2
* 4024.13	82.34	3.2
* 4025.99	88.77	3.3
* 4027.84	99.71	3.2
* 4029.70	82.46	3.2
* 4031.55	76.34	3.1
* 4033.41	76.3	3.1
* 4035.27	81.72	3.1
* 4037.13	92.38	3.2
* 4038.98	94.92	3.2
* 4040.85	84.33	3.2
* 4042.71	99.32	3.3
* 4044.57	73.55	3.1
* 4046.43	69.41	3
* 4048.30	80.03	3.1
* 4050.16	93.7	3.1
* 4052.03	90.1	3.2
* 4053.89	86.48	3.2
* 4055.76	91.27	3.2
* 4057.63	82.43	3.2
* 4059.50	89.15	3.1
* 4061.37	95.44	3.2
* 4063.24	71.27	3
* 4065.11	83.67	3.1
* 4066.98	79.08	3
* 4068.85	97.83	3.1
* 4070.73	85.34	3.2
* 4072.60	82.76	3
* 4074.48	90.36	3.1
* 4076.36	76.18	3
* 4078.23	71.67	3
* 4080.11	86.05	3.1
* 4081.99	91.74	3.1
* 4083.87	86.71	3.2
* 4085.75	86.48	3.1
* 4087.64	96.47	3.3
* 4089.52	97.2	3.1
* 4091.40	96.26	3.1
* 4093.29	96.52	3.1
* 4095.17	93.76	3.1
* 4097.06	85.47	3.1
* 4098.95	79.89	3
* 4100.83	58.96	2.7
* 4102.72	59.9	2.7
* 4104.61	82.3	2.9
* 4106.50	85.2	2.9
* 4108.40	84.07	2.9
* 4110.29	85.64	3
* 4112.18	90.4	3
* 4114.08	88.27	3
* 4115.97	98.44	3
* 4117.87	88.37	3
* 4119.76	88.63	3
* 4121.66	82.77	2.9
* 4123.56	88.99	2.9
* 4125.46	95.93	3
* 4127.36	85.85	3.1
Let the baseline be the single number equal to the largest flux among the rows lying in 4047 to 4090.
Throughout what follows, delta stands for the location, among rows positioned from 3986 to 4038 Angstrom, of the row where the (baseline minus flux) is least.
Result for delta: 4027.84 Angstrom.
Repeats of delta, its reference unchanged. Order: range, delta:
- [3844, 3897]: 3848.33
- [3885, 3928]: 3912.66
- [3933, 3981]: 3979.90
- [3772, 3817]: 3809.54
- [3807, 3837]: 3809.54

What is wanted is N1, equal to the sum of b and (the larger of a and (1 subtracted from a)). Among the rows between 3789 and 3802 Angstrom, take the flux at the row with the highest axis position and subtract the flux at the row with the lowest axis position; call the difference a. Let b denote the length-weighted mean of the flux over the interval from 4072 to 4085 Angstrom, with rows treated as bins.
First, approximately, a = 4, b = 84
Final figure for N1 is 88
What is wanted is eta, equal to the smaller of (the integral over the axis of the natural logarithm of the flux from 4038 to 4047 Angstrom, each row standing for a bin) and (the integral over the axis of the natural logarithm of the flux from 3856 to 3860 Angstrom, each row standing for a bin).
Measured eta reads 16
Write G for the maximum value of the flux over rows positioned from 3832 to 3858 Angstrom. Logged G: 80.98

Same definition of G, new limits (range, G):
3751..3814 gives 90.43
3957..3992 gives 85.67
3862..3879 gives 79.49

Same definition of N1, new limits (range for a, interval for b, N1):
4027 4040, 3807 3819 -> 66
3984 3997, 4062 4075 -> 74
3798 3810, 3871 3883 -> 110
